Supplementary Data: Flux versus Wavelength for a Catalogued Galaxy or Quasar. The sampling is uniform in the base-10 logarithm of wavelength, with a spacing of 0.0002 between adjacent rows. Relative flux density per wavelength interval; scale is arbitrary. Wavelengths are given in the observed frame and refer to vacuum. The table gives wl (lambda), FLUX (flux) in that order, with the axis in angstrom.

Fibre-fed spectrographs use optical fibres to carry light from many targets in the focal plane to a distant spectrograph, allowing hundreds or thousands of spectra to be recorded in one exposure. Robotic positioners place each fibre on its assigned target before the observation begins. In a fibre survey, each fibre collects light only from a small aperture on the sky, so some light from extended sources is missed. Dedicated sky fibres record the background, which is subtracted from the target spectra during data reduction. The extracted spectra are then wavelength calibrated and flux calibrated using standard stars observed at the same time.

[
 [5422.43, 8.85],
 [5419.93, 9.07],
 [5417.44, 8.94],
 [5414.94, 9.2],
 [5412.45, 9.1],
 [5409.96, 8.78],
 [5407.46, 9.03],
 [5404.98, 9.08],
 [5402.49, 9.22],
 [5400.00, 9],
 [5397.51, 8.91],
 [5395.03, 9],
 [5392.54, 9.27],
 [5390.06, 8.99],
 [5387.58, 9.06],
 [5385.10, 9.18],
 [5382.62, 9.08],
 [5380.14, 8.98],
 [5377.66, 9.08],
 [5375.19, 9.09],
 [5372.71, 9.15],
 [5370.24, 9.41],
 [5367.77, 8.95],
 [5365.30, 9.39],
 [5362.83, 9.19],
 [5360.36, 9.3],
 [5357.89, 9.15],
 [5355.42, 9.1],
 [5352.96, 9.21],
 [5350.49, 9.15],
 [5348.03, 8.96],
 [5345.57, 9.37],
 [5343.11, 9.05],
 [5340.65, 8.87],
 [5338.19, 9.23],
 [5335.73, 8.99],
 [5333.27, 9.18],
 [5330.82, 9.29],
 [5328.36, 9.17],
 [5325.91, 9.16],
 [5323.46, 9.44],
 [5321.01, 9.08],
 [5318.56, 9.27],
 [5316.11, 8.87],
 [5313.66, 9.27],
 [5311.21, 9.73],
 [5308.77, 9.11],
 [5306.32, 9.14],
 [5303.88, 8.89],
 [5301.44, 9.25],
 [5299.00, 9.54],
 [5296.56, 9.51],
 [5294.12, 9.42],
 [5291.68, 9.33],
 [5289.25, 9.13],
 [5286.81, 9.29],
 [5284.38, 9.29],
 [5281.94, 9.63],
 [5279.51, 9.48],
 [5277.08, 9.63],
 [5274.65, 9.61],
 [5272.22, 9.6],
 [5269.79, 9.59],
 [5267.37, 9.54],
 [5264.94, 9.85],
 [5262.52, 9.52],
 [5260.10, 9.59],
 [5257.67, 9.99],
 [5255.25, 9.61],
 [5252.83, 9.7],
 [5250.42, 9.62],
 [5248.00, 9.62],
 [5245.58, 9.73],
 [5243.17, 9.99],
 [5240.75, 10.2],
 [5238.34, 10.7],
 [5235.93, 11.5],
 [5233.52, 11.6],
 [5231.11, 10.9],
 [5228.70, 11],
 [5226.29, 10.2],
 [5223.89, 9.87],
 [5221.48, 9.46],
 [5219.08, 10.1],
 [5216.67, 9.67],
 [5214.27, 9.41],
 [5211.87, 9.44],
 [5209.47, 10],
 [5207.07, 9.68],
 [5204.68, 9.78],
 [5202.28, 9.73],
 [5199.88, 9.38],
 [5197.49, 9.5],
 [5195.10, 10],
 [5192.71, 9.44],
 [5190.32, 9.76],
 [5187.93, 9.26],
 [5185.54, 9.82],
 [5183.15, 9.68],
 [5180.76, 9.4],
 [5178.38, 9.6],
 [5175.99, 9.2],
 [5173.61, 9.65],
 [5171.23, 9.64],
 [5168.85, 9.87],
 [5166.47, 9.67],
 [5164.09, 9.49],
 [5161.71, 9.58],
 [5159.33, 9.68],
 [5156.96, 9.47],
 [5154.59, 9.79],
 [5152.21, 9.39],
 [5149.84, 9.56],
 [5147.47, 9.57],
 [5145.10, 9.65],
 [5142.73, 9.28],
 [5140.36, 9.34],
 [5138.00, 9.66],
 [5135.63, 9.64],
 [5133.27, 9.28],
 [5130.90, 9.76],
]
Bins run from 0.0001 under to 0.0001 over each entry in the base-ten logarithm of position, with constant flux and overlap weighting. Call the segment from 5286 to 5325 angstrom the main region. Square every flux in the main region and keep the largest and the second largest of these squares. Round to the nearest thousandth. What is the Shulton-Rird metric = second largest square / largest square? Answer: 0.961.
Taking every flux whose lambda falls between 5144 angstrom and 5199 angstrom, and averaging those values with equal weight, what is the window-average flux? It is 9.6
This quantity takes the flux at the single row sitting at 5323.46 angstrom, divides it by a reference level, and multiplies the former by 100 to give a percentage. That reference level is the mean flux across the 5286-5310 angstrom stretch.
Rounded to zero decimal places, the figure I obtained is 102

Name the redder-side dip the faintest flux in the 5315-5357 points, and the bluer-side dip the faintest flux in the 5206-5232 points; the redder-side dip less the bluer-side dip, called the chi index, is -0.5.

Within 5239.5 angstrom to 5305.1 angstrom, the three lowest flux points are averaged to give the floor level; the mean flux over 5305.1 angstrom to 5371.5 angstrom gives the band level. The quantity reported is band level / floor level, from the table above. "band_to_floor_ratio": 1.01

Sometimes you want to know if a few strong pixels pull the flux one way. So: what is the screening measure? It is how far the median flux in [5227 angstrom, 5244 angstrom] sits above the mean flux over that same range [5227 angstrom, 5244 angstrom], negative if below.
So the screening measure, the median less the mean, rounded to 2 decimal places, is 0.06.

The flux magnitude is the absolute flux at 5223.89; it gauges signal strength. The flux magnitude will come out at 9.87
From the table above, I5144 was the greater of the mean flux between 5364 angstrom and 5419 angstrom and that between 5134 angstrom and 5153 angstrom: 9.5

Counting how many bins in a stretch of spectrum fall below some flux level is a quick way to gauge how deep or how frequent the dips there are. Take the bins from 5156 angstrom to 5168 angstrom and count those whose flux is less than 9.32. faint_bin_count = 0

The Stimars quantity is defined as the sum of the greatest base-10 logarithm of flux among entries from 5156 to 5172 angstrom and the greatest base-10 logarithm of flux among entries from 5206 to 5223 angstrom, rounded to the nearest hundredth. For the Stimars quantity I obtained 2.00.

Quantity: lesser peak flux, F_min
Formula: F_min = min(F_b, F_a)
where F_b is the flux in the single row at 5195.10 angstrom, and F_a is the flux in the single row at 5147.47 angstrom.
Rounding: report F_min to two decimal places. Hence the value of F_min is 9.57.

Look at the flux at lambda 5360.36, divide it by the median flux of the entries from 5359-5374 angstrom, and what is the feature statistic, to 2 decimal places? 1.01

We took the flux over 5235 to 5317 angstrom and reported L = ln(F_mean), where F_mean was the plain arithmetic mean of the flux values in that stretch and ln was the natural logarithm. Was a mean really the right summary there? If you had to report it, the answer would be 2.26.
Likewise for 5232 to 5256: 2.33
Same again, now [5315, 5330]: 2.22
